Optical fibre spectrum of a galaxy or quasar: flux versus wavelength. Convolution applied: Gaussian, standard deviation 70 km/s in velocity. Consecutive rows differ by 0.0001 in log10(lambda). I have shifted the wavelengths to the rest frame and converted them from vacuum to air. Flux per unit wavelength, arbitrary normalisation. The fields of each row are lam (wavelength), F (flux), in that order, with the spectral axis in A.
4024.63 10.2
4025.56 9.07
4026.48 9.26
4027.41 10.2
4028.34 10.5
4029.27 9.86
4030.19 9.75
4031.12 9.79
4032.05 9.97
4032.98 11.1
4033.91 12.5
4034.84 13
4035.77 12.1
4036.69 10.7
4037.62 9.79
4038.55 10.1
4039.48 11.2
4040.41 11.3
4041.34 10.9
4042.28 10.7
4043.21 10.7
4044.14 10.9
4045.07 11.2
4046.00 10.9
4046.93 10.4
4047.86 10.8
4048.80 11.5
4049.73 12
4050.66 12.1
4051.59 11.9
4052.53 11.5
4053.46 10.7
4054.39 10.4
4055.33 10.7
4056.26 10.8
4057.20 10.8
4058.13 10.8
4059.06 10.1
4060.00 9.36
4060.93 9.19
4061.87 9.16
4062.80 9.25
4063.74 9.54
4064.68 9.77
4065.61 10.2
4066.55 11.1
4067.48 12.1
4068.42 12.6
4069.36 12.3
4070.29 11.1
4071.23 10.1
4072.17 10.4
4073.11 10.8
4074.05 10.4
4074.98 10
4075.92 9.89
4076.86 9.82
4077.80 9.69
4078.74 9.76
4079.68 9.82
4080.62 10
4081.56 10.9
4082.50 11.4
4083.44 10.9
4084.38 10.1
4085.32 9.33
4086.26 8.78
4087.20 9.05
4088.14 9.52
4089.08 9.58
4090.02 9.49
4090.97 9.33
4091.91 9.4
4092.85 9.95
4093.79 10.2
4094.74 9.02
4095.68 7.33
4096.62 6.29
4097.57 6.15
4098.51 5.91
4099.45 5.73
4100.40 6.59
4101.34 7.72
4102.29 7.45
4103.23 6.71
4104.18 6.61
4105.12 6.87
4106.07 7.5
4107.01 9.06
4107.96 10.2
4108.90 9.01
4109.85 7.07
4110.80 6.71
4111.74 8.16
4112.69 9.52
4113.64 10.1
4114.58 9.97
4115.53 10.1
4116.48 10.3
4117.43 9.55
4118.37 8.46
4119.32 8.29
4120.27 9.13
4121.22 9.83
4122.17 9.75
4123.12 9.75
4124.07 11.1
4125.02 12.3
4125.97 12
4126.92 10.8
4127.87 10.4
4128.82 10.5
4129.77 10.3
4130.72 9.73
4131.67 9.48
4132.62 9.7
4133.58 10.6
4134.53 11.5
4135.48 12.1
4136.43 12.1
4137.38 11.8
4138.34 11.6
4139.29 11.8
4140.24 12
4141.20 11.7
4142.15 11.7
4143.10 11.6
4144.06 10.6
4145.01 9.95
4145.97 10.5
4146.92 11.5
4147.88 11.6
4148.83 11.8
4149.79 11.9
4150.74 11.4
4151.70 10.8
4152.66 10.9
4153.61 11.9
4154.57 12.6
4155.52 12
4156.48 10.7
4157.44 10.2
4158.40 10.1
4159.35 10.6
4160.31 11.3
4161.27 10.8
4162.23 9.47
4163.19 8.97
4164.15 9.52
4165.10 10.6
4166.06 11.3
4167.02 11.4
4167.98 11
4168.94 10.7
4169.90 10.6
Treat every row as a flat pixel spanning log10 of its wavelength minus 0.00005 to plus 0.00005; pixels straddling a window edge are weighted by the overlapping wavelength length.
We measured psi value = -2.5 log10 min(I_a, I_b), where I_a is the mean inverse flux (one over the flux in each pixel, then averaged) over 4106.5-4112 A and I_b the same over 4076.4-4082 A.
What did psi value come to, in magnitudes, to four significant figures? 2.498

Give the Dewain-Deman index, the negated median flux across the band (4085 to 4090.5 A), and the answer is -9.4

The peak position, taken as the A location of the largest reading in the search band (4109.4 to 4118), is 4116.48 A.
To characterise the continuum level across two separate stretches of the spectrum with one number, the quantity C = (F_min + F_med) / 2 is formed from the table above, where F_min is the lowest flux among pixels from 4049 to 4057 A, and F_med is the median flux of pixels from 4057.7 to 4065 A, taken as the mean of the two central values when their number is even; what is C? 9.9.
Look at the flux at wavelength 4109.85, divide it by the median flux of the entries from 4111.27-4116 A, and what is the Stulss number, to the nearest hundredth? 0.71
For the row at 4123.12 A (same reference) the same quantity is 0.98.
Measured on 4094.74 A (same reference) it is 0.90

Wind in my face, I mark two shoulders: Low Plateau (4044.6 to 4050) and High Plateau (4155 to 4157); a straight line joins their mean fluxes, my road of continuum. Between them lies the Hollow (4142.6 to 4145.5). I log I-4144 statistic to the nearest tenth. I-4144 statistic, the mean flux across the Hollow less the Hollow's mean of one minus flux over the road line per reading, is 10.7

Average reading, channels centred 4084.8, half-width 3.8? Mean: 10.0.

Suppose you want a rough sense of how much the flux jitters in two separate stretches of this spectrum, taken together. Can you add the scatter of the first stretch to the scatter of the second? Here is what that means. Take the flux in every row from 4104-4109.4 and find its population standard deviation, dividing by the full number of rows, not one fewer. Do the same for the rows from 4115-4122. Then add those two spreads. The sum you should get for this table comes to 2.0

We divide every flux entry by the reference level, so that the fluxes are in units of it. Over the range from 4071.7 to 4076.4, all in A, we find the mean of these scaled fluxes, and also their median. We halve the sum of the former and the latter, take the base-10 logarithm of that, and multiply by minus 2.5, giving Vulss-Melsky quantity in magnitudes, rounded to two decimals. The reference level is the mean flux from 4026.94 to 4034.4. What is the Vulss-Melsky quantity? 0.01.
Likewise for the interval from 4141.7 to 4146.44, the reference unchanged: -0.03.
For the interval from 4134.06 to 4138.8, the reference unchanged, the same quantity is -0.13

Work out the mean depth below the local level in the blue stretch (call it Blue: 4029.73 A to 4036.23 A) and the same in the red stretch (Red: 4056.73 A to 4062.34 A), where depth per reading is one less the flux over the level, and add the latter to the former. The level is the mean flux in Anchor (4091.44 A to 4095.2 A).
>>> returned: -0.186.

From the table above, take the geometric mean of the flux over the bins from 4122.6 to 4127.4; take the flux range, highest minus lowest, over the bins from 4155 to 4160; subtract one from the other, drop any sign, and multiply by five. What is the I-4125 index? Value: 46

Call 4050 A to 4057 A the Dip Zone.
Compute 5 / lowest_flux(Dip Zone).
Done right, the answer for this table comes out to 0.48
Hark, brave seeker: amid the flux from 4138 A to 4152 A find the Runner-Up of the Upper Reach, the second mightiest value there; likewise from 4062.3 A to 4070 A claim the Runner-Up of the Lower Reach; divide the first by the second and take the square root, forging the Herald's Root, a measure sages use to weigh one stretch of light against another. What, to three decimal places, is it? 0.984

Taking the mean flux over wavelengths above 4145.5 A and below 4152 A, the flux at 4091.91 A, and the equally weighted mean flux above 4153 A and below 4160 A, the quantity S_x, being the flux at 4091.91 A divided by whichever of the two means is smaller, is 0.84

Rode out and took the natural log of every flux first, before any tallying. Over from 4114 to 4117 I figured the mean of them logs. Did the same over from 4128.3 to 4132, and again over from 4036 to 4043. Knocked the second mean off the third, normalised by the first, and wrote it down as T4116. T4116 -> 0.03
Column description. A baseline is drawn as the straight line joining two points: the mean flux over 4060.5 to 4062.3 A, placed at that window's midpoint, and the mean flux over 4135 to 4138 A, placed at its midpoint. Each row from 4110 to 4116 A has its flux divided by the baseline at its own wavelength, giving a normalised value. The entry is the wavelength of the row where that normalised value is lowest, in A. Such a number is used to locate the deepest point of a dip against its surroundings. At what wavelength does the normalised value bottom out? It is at 4110.80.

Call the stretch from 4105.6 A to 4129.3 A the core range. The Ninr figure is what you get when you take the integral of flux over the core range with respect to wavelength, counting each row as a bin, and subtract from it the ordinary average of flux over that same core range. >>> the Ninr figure 218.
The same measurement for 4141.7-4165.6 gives 250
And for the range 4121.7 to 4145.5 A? 251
